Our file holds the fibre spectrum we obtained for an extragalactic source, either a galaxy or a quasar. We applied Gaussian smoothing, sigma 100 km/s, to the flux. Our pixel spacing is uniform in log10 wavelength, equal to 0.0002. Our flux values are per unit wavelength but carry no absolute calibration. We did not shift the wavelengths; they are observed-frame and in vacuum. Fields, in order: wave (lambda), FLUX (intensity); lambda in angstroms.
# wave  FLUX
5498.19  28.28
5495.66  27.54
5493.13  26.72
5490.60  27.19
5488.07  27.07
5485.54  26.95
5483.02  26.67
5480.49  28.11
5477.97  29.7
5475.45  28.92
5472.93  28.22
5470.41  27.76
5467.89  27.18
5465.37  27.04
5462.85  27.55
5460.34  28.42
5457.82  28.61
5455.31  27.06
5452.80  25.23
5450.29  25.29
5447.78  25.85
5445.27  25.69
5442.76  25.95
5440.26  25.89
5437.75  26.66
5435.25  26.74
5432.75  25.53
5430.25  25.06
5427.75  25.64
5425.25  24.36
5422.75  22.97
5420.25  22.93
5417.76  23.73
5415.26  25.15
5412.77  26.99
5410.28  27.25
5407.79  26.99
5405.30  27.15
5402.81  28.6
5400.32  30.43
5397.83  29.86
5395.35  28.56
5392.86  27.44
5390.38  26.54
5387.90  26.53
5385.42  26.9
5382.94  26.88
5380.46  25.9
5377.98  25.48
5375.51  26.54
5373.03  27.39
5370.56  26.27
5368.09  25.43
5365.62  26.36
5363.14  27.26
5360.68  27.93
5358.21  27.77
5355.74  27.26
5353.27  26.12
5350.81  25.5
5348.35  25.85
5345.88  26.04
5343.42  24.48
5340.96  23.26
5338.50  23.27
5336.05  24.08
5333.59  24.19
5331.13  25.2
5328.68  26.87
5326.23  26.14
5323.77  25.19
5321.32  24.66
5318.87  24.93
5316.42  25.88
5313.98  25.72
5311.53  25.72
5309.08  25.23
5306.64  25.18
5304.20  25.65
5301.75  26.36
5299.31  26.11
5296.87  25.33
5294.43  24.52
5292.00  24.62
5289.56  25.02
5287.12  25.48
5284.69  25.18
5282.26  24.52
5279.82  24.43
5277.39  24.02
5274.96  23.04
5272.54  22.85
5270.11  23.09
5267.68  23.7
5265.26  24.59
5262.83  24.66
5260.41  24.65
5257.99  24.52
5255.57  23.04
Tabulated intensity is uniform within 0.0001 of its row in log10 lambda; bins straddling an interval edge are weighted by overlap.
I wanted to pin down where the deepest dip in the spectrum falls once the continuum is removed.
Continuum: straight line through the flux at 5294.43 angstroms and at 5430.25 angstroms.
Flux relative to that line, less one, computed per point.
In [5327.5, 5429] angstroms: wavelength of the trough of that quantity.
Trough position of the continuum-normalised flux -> 5420.25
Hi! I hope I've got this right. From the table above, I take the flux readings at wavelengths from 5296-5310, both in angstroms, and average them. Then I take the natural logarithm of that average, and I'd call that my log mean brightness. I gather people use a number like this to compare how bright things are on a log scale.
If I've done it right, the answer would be 3.24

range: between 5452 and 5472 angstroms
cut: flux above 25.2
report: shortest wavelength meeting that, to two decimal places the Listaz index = 5452.80 angstroms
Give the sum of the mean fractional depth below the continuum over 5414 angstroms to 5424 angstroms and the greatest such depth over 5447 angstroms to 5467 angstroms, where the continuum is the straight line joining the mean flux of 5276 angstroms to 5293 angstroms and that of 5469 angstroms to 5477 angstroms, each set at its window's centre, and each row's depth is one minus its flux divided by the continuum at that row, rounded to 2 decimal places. 0.23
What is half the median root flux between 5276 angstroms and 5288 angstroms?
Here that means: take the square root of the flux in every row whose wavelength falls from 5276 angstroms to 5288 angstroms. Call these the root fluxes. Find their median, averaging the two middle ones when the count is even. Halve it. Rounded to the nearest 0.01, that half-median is 2.48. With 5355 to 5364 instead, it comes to 2.62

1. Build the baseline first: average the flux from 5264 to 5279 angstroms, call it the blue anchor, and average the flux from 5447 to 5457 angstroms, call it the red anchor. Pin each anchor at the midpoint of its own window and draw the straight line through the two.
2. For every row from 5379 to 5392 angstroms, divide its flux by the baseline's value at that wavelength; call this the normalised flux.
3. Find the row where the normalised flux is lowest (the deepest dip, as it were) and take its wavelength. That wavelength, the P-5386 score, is 5380.46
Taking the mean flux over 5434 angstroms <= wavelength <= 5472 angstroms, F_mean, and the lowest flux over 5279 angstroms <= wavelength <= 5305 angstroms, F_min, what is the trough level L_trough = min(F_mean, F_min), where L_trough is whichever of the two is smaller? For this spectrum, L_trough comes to 24.4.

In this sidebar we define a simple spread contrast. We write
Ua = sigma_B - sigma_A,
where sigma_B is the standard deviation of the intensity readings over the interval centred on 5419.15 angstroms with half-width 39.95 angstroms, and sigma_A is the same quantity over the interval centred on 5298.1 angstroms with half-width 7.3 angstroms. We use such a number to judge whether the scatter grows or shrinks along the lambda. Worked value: 1.0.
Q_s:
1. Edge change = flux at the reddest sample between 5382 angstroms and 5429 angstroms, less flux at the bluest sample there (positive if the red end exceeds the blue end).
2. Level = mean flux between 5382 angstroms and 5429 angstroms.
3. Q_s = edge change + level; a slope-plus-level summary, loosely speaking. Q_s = 25.3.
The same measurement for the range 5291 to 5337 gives 24.8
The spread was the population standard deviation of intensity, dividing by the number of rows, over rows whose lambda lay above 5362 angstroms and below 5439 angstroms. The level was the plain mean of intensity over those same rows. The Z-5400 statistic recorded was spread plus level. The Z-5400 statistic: 28.1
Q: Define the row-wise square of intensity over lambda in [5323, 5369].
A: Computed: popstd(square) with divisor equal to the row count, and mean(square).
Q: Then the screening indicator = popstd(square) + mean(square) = 732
